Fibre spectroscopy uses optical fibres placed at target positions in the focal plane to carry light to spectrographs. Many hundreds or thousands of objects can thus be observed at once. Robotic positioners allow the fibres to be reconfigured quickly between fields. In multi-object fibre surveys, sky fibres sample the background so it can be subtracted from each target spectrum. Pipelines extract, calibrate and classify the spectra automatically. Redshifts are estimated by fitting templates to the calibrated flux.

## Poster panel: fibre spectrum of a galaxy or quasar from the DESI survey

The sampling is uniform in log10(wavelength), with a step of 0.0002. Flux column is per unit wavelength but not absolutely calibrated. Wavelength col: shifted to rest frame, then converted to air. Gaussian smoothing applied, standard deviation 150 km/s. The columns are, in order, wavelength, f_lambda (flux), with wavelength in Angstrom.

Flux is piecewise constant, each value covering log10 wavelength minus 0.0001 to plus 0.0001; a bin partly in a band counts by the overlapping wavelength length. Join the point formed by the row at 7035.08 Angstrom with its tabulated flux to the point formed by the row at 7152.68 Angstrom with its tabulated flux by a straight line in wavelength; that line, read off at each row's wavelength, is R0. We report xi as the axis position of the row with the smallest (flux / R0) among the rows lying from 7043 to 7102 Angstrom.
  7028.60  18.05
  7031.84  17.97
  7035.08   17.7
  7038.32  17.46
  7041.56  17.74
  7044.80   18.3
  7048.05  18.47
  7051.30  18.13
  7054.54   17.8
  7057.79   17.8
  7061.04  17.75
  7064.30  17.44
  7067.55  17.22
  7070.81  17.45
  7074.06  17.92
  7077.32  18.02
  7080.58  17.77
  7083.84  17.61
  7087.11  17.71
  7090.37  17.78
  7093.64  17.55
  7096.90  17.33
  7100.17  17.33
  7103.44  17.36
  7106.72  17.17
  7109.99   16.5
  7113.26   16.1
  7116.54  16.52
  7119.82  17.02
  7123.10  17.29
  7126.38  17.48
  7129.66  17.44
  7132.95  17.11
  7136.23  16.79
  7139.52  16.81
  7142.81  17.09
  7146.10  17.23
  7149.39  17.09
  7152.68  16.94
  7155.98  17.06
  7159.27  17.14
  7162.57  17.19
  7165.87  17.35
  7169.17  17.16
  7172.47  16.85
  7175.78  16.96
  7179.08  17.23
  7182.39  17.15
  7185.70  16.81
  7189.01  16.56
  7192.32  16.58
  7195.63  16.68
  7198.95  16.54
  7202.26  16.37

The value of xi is 7067.55 Angstrom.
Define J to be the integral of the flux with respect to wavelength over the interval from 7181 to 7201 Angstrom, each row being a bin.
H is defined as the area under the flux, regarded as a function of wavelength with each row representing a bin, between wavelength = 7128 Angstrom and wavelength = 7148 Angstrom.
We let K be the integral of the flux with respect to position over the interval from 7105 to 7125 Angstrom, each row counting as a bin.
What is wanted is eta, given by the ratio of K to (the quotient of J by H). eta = 343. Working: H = 342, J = 334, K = 335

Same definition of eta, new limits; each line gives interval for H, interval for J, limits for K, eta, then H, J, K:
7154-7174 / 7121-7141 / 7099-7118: 319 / 342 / 343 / 320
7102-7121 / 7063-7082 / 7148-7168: 326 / 318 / 335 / 343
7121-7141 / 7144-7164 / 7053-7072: 335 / 343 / 342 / 334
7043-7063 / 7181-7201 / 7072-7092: 384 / 361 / 334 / 356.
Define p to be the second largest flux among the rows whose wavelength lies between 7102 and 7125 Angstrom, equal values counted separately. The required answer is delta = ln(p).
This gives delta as 2.85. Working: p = 17.29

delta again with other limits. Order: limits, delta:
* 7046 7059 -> 2.90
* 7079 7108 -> 2.88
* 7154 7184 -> 2.85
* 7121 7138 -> 2.86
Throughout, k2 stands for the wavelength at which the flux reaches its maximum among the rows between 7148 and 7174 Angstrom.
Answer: 7165.87 Angstrom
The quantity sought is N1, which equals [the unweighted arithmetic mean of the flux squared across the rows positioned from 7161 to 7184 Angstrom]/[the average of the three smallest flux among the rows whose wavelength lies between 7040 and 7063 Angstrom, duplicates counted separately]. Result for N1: 16.5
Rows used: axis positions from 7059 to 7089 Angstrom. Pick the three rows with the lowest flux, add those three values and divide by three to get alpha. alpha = 17.4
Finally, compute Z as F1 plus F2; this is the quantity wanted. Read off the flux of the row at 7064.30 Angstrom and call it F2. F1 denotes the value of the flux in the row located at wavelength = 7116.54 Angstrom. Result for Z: 34.0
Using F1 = 16.52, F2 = 17.44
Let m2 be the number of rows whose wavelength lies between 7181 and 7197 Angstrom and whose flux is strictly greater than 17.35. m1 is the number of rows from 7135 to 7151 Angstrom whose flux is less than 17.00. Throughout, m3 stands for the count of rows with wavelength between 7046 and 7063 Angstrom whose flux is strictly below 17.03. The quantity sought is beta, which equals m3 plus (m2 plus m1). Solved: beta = 2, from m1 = 2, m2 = 0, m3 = 0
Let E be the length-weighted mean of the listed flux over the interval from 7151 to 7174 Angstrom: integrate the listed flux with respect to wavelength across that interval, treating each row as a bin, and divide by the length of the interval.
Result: 17.1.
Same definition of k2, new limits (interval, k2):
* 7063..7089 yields 7077.32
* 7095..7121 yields 7103.44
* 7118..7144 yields 7126.38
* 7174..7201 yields 7179.08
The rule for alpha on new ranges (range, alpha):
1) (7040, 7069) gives 17.5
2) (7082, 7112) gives 17.0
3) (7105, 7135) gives 16.4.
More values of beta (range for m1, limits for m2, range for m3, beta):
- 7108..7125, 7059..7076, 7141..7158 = 8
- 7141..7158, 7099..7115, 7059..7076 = 2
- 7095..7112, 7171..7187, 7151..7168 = 2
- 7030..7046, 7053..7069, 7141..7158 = 5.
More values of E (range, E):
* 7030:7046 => 17.8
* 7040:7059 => 18.0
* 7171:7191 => 16.9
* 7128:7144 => 17.0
